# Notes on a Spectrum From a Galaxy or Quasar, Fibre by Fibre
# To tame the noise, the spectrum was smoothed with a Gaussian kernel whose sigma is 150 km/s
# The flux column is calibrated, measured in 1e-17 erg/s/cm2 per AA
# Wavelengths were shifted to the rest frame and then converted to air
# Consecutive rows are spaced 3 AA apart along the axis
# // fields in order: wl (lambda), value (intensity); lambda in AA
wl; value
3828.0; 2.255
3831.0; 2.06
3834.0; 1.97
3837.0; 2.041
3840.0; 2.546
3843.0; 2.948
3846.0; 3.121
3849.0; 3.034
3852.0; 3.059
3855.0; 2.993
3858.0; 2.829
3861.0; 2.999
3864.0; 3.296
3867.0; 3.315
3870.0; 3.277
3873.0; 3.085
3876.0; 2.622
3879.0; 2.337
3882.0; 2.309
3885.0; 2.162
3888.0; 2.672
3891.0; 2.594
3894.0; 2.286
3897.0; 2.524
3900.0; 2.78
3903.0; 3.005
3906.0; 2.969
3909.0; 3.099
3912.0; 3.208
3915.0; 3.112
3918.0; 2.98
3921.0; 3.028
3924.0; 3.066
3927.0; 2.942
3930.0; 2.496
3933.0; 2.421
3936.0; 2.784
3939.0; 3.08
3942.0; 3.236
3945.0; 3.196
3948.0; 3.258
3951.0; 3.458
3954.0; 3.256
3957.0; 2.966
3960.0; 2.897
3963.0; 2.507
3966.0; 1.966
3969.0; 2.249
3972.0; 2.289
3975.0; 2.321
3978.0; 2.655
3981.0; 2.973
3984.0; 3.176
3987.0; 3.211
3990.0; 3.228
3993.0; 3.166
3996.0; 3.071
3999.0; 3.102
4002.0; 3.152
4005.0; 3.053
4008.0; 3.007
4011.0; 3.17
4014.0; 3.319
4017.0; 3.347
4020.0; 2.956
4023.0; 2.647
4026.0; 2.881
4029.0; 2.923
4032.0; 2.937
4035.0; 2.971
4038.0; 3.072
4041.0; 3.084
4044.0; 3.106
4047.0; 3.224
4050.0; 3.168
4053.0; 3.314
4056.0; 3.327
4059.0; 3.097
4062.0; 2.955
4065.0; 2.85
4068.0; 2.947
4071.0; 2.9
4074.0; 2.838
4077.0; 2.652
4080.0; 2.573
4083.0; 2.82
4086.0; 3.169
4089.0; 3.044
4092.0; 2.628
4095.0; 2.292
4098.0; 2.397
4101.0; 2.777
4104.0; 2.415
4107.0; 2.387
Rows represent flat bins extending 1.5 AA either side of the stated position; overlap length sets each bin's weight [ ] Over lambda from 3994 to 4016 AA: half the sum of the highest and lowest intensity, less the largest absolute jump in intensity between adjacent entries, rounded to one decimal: 3.0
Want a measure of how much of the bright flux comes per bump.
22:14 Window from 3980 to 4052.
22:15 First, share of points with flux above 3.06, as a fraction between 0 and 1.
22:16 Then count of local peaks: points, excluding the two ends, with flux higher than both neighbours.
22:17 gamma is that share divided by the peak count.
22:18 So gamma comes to 0.156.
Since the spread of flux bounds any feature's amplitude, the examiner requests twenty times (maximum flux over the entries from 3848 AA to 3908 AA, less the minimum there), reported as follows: 23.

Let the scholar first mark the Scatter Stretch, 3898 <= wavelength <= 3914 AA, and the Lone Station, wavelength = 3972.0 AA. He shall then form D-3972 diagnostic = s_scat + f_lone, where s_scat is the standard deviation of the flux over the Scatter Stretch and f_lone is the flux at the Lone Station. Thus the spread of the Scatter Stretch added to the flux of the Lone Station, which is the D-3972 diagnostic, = 2.4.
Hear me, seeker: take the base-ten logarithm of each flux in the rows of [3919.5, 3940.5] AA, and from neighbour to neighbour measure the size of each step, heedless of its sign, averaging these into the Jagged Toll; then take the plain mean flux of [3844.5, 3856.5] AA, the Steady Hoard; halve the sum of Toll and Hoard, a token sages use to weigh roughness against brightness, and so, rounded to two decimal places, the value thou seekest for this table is 1.54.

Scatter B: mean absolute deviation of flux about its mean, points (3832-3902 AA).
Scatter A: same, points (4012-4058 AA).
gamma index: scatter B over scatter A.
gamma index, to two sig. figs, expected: 2.1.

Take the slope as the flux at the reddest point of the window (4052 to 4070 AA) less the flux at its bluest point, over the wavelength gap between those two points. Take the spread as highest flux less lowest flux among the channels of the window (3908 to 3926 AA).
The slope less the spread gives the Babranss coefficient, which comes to -0.3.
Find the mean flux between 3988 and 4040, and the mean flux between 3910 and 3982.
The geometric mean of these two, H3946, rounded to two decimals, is 2.95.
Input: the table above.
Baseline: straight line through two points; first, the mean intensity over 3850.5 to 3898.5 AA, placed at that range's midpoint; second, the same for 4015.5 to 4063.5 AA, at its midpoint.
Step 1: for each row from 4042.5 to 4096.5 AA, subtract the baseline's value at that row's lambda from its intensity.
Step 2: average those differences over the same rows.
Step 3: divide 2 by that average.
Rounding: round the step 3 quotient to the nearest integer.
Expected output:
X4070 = -11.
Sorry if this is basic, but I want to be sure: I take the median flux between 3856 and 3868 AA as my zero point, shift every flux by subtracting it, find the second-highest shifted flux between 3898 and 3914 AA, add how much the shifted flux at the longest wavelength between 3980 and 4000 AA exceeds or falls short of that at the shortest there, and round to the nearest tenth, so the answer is 0.1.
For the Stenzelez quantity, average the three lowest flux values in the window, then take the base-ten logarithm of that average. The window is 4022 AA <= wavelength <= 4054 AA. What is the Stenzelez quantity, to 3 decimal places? 0.450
